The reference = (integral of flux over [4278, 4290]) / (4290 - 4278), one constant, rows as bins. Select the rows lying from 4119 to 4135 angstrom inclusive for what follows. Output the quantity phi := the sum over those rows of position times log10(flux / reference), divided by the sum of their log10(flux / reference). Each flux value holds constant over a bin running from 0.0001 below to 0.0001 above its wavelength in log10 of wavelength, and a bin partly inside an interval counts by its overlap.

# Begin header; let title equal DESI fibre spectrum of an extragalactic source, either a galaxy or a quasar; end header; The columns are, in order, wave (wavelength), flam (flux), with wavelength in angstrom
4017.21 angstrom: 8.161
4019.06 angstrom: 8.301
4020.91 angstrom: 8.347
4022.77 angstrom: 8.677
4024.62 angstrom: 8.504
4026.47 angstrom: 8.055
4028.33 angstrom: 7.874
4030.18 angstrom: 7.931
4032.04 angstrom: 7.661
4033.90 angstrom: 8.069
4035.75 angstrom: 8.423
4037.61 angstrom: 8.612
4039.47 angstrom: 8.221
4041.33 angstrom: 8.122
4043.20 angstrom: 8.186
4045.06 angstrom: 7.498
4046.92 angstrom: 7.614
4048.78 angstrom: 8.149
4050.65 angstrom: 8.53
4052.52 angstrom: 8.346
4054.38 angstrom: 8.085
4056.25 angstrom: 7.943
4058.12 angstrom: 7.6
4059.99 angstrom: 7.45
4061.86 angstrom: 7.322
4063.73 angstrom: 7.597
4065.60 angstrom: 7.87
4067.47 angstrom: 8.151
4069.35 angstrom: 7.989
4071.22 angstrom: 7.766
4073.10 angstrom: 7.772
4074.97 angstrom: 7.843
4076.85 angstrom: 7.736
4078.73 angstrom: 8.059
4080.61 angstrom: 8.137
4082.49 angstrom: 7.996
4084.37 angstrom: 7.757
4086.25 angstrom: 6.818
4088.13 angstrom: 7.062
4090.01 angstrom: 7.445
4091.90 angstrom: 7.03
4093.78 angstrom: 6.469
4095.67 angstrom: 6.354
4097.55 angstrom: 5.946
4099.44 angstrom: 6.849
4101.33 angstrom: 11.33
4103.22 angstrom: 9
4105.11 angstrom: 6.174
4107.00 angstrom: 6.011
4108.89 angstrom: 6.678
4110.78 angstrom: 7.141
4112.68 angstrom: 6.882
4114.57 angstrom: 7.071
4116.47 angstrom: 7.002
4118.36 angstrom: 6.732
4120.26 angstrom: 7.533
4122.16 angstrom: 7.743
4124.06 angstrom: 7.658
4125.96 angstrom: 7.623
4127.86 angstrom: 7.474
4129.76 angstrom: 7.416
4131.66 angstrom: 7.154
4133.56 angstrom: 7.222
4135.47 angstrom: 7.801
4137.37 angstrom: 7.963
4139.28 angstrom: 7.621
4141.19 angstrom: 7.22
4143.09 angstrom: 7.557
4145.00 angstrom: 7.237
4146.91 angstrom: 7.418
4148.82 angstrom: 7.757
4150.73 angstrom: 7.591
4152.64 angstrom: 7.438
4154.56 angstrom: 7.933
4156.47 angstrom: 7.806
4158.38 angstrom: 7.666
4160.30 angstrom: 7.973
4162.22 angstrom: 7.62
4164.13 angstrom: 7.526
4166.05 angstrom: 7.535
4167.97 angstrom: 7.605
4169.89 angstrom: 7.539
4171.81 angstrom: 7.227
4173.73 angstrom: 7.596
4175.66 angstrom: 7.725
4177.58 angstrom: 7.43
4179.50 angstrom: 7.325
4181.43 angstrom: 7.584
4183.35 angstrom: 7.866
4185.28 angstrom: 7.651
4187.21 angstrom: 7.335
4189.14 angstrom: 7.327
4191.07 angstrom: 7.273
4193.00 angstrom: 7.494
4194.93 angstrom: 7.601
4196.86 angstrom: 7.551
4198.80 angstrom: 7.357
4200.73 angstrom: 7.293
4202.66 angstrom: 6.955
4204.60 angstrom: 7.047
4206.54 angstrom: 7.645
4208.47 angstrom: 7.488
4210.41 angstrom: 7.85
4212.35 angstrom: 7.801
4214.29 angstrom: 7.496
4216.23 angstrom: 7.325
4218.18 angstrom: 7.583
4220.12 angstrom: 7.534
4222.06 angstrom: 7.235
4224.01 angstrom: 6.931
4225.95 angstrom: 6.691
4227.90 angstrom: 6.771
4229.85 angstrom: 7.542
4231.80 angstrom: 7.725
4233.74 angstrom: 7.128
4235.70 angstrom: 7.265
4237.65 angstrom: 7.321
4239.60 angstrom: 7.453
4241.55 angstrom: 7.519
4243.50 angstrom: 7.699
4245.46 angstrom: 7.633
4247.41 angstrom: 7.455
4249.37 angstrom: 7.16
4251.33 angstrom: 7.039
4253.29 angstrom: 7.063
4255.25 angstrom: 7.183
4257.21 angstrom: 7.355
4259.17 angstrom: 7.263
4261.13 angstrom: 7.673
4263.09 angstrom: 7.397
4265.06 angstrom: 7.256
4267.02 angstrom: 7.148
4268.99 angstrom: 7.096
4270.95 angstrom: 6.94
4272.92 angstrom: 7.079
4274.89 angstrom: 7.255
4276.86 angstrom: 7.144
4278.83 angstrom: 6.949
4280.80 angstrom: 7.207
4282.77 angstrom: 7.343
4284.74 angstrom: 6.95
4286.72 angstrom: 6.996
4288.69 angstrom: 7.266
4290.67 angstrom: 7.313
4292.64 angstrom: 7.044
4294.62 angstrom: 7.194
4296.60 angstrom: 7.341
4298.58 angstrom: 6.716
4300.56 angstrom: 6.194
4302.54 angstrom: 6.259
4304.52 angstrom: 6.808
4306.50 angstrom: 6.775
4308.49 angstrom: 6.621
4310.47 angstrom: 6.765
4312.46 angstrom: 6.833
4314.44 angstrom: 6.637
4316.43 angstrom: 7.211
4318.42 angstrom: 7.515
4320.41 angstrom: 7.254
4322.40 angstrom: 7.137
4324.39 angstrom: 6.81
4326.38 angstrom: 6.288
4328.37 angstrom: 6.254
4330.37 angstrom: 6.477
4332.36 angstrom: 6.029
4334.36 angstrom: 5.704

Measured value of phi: 4124.9 angstrom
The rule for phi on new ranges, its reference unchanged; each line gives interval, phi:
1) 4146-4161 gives 4154.5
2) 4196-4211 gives 4205.3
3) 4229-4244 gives 4237.1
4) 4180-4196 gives 4187.3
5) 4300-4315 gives 4306.1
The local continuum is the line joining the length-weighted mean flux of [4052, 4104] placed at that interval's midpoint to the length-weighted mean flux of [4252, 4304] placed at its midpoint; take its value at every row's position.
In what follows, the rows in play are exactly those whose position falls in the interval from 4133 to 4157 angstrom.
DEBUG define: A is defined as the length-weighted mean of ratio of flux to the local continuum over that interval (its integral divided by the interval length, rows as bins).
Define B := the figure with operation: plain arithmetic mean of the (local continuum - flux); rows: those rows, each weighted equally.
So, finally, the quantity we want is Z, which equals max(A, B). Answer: 1.01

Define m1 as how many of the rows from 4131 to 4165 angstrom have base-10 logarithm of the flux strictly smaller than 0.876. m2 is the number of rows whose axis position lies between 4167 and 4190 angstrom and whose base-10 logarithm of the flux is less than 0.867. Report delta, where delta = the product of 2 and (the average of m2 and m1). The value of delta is 10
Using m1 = 6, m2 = 4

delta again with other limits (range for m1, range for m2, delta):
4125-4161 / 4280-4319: 27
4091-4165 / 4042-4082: 22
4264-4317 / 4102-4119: 35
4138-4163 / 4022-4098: 11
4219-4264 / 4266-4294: 30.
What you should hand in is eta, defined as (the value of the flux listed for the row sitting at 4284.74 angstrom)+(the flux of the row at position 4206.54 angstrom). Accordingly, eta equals 14.6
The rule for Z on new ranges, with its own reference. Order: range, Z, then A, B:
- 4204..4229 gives 1.01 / 1.01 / -0.06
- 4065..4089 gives 1.01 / 1.01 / -0.07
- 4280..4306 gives 0.99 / 0.99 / 0.08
